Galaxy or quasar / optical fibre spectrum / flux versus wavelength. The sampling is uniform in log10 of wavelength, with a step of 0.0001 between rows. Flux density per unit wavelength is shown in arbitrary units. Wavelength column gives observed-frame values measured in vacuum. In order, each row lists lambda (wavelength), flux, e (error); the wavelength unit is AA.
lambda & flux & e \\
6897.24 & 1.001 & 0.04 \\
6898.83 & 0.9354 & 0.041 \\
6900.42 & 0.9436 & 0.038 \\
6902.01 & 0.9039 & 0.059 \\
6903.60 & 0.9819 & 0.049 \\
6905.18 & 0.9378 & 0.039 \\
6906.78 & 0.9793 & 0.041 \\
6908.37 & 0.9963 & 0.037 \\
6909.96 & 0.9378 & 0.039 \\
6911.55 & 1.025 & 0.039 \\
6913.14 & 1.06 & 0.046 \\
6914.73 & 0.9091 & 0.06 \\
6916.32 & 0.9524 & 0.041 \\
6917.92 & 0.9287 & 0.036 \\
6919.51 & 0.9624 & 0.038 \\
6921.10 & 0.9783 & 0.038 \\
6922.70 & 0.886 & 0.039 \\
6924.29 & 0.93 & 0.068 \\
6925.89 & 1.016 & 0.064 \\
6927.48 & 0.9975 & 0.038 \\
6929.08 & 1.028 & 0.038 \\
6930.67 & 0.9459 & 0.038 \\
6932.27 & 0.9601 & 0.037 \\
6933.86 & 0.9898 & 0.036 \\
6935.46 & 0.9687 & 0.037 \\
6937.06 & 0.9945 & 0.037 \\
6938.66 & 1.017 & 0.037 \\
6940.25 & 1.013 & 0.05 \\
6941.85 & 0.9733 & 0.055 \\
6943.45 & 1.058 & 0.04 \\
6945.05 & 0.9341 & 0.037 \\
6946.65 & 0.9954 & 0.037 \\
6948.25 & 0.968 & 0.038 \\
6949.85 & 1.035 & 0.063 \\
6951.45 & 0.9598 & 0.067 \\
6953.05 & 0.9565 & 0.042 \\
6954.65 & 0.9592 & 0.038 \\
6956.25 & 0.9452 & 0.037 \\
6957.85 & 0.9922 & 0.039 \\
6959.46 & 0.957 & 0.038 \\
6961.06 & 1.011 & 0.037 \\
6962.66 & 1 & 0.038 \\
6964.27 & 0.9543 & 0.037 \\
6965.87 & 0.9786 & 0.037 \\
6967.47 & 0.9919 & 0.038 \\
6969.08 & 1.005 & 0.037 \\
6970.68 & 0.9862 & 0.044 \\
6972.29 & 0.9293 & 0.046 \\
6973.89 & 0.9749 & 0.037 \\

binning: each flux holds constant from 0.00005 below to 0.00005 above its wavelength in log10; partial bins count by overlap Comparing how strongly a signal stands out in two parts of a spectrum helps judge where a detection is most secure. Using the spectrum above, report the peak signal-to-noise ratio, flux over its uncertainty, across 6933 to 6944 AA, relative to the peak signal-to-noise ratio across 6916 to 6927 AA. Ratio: 1.07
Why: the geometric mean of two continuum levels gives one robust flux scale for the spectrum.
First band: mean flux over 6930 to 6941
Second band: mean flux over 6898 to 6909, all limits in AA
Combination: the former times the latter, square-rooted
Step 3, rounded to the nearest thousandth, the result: 0.969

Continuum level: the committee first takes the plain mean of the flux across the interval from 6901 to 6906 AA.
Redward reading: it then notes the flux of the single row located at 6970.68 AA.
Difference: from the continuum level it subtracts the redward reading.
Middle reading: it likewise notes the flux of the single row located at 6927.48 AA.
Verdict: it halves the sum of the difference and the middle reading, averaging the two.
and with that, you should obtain 0.476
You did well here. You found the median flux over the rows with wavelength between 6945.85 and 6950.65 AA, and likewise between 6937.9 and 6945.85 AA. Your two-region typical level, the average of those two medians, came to 1.00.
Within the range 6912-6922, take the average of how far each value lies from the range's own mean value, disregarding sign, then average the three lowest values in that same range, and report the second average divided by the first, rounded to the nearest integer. 26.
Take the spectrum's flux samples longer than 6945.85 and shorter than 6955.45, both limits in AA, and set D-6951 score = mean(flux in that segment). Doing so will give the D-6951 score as 0.979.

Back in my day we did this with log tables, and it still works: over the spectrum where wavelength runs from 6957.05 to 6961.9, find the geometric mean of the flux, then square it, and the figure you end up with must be 0.97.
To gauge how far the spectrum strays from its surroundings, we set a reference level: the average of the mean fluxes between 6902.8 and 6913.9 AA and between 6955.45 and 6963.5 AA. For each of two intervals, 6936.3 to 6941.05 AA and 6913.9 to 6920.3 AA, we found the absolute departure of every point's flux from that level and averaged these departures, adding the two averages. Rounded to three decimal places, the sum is 0.070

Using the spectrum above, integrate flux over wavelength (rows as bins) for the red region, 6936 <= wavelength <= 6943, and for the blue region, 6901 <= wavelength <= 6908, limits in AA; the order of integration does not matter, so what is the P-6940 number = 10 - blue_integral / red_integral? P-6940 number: 9.05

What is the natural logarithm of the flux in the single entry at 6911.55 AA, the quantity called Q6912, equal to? 0.02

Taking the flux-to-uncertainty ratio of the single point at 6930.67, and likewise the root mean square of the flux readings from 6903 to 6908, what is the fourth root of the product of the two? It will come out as 2.21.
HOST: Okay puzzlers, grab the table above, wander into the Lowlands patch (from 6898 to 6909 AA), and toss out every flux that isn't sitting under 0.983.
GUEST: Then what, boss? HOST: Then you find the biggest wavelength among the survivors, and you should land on 6906.78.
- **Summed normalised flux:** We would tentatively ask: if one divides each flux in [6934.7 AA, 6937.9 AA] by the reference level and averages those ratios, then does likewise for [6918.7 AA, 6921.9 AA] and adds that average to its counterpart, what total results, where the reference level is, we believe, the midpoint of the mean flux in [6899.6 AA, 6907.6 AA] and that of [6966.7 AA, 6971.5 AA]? 2.01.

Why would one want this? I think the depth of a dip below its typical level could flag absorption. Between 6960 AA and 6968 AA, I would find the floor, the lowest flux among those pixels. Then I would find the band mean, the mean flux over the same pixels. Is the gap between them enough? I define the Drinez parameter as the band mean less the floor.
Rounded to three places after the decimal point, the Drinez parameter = 0.033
